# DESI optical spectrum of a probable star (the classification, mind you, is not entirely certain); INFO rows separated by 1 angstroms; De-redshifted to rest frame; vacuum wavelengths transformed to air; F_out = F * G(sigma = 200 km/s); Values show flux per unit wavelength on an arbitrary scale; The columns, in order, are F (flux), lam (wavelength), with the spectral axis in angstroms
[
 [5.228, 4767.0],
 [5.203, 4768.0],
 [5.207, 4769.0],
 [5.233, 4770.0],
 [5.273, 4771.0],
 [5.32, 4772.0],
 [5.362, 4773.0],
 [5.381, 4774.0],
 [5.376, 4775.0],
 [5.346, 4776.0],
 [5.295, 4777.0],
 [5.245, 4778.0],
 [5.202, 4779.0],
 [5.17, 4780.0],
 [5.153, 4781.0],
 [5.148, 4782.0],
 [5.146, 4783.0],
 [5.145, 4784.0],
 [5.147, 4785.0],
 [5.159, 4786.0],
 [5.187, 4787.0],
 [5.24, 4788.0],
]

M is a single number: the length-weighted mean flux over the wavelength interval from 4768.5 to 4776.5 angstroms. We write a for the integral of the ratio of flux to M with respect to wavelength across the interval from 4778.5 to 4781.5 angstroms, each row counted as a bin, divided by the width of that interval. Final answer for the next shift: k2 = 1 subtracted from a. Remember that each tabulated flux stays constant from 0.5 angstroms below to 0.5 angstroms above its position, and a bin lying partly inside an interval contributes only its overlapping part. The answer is -0.026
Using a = 0.974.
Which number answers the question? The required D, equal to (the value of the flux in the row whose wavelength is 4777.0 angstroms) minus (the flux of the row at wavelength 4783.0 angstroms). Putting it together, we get 0.15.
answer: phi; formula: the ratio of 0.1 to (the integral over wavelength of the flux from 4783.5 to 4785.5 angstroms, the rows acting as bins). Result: 0.0097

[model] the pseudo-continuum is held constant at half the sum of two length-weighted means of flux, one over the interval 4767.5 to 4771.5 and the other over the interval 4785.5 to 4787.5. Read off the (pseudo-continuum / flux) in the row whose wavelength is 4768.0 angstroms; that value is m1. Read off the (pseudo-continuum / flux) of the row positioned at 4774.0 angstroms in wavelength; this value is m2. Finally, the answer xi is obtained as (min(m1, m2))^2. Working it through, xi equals 0.934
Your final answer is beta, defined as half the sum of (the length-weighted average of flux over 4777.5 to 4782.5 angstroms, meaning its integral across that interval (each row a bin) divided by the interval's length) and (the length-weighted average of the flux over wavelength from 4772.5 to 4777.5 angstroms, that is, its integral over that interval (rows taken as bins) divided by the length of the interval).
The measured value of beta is 5.27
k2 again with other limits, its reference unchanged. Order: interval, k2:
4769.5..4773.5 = -0.003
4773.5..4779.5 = -0.001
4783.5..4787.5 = -0.029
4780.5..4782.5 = -0.030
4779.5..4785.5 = -0.030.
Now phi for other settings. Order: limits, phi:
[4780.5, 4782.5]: 0.0097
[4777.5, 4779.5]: 0.0096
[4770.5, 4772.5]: 0.0094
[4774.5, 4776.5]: 0.0093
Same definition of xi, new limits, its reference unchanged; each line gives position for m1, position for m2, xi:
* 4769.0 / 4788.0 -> 0.985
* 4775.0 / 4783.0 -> 0.936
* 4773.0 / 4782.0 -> 0.941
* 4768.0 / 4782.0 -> 0.999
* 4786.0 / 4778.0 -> 0.983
